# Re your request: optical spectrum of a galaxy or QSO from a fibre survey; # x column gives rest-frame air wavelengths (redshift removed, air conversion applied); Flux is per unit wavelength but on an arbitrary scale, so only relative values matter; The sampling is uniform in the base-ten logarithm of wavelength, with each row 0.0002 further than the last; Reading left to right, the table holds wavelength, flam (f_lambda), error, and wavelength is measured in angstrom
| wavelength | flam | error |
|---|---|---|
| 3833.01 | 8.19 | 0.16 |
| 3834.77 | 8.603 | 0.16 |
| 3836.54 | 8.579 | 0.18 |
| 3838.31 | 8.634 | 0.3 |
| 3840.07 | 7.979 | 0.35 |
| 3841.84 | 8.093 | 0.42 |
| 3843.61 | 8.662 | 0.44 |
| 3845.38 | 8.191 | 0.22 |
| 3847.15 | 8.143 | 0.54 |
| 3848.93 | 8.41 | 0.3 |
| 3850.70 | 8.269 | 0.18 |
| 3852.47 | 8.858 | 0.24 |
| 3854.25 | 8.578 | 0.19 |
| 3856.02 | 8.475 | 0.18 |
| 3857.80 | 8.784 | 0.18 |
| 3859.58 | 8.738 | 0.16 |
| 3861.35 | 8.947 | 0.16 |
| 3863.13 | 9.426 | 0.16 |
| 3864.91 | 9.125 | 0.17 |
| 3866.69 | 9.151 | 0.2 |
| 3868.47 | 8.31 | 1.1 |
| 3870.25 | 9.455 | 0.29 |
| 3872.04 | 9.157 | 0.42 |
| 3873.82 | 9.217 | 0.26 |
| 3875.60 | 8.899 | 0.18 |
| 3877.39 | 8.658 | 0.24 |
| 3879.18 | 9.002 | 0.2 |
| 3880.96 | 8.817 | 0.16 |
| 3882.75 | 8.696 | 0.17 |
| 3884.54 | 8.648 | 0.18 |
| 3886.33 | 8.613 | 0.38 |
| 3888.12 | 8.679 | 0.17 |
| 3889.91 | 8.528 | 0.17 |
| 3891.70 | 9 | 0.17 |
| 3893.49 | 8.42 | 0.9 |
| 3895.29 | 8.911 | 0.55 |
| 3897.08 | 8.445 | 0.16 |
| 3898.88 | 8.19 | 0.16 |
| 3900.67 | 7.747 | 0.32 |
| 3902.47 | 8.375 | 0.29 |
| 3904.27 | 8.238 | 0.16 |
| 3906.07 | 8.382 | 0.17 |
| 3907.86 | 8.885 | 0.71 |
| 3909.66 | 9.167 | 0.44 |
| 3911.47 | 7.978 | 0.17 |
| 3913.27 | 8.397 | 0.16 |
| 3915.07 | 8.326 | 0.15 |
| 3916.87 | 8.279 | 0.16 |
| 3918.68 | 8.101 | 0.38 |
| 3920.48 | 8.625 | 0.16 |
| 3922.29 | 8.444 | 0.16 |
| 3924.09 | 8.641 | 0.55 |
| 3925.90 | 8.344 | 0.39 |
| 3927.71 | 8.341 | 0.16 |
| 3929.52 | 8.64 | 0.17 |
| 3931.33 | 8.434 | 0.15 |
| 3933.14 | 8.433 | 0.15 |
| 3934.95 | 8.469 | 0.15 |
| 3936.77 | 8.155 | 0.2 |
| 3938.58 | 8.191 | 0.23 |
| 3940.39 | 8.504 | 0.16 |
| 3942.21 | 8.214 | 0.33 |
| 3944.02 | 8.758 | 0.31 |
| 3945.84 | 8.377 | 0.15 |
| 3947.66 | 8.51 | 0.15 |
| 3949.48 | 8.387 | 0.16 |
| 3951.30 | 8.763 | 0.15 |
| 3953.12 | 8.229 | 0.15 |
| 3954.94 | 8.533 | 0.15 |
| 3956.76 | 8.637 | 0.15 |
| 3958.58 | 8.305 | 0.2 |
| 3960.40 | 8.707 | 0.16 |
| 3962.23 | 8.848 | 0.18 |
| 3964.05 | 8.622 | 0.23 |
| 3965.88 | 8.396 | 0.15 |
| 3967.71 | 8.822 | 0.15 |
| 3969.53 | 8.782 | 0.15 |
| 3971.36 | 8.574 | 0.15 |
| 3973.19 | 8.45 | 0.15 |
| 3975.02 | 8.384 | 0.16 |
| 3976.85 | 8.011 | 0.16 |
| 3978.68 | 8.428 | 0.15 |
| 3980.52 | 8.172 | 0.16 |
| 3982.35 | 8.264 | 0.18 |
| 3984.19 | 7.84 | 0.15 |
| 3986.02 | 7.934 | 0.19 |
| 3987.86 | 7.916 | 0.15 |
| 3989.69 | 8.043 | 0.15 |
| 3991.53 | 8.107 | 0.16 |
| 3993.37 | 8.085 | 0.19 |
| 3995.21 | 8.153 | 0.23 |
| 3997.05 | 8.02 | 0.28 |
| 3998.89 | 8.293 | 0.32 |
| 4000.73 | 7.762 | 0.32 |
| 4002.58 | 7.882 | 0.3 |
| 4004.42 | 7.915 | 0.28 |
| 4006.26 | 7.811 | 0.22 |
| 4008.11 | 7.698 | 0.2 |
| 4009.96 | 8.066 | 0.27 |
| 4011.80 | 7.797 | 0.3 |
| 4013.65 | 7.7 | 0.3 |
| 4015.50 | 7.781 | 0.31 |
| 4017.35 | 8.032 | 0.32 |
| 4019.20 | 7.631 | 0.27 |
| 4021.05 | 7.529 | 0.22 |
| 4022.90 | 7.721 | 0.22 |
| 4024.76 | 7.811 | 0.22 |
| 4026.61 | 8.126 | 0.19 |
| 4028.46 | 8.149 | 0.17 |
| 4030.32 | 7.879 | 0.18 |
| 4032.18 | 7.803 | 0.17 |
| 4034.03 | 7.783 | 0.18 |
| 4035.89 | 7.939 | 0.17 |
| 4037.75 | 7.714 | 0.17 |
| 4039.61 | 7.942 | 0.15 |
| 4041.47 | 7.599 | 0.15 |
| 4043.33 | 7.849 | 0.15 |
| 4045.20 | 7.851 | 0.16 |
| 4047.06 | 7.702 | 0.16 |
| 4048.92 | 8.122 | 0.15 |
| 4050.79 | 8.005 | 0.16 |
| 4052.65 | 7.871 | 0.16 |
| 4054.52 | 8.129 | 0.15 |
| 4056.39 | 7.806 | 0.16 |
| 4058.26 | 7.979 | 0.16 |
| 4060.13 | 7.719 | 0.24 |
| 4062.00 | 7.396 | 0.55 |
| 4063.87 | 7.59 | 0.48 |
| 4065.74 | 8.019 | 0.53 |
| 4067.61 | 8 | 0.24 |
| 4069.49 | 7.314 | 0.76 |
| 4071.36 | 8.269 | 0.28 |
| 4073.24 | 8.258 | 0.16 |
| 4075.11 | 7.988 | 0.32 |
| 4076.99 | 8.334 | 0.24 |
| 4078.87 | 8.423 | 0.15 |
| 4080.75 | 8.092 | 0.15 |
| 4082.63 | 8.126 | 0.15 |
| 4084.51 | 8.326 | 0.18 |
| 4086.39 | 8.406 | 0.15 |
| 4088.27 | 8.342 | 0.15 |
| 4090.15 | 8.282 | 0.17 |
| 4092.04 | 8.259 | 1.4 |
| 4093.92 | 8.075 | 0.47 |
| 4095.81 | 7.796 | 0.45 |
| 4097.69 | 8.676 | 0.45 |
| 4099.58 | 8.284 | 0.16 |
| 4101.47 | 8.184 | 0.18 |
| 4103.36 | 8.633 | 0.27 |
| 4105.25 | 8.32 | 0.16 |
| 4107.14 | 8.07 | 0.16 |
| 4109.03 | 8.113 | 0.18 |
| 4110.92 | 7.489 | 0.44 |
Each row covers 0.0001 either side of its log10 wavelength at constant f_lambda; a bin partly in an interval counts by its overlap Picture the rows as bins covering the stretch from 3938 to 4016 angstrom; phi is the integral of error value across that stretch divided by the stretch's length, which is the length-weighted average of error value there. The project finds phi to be 0.203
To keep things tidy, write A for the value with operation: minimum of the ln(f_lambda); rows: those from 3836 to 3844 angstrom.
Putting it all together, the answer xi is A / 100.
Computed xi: 0.0208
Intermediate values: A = 2.08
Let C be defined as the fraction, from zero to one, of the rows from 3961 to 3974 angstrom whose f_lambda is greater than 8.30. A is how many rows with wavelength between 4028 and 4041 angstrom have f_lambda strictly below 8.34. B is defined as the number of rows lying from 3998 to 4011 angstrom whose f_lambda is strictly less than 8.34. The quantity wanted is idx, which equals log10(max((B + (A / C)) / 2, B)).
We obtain 0.85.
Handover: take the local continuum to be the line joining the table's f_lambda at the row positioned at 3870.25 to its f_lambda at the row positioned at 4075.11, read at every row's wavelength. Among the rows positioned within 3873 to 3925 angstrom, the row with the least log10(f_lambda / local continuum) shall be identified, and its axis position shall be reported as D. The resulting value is 3900.67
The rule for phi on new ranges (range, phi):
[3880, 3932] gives 0.277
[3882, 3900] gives 0.302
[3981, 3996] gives 0.174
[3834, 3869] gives 0.284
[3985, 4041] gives 0.226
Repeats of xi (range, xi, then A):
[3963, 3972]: 0.0213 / 2.13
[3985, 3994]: 0.0207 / 2.07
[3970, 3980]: 0.0208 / 2.08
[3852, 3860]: 0.0214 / 2.14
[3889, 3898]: 0.0213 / 2.13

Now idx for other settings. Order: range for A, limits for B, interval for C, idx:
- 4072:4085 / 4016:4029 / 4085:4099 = 1.02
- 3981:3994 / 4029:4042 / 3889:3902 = 0.92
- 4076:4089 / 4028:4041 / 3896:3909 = 0.85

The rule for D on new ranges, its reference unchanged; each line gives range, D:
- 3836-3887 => 3840.07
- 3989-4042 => 4021.05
